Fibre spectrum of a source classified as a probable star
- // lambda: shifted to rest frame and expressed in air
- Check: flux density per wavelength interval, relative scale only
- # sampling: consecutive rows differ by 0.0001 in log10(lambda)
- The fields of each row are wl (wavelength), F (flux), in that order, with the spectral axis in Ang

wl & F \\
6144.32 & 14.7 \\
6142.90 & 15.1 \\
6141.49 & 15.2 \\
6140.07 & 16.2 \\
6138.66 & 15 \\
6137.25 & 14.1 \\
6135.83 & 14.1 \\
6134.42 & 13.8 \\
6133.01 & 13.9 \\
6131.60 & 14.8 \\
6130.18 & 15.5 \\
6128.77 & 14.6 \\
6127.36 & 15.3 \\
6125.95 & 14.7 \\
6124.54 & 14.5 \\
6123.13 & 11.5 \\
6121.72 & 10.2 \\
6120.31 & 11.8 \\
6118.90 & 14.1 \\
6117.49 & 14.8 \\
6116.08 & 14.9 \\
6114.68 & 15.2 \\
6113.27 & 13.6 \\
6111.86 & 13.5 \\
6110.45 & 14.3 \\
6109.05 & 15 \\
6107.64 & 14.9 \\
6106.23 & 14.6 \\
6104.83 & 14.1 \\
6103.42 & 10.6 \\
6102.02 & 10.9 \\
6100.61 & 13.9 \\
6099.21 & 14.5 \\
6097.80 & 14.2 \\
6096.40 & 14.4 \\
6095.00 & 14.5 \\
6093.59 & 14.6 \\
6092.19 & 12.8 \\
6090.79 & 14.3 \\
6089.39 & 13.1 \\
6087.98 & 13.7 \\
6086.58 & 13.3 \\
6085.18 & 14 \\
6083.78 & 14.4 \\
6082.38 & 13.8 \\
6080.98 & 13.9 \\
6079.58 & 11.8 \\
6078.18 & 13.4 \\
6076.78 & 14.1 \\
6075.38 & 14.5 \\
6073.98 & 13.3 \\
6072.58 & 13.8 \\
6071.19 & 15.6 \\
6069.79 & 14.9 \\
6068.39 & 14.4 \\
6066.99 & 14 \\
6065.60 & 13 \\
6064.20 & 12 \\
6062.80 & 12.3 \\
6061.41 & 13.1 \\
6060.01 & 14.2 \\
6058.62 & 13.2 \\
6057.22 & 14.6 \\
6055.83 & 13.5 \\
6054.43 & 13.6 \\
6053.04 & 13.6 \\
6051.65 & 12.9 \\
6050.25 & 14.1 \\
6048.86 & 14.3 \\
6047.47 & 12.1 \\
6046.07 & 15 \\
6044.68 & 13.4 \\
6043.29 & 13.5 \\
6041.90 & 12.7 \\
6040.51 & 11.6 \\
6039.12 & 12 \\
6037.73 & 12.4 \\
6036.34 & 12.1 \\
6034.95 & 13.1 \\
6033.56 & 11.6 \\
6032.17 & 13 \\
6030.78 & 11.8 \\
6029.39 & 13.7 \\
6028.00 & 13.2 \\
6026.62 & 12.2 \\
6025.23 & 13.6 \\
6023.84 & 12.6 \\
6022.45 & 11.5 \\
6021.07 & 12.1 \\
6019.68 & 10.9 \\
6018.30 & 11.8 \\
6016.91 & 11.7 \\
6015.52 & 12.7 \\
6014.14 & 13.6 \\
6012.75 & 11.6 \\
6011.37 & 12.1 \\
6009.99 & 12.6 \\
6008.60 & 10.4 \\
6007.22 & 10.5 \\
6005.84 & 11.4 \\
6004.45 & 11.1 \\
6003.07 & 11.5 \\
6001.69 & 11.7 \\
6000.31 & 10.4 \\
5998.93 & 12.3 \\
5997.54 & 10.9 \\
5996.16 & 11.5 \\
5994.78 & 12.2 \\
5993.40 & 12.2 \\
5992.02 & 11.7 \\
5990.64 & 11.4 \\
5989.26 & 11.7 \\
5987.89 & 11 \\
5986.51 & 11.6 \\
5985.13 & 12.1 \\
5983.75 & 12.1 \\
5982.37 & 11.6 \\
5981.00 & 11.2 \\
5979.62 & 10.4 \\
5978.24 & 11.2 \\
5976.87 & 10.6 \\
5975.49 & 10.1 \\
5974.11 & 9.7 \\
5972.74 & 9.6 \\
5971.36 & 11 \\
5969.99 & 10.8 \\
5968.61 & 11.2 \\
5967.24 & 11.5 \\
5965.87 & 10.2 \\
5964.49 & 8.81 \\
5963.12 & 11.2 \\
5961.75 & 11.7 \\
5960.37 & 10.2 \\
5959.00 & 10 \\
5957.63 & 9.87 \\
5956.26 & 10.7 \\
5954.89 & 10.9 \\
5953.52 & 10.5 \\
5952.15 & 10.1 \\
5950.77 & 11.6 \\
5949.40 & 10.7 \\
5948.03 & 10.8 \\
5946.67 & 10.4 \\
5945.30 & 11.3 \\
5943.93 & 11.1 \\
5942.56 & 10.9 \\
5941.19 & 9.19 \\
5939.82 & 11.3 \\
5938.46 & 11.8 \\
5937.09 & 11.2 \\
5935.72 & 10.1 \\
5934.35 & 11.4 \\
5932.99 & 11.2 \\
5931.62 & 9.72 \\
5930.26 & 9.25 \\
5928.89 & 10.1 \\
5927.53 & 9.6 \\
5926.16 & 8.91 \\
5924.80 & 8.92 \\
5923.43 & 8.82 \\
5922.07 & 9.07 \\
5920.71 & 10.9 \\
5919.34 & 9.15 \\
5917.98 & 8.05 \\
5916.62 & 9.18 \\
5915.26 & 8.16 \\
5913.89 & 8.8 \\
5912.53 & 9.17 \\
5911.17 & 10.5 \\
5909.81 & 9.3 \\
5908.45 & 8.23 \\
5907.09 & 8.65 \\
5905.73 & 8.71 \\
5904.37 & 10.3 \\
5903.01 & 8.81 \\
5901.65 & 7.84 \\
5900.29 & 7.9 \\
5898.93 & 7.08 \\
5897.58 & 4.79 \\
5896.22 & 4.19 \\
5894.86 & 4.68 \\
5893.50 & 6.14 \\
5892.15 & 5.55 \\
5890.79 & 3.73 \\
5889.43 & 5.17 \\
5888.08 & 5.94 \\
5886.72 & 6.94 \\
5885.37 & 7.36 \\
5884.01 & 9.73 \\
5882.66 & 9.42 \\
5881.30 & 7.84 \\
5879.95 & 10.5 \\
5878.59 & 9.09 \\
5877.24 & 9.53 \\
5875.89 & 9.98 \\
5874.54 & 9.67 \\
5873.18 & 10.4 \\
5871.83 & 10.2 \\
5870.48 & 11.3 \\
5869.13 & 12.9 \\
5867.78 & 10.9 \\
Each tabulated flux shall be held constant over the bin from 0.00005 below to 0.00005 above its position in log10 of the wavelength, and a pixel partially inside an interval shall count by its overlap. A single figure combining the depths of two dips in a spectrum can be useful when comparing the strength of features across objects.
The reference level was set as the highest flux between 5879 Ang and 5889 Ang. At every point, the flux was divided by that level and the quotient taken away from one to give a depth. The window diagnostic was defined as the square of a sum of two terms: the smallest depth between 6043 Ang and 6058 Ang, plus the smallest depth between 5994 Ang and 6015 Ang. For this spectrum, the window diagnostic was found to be 0.5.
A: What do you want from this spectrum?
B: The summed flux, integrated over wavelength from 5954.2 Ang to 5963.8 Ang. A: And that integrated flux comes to 102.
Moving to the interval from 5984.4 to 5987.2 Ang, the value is 33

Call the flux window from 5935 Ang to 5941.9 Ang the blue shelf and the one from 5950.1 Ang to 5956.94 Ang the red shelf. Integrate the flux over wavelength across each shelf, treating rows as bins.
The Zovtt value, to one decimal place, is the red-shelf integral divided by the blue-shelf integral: 1.0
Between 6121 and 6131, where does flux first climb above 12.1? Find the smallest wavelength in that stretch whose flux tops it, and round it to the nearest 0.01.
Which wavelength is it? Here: 6124.54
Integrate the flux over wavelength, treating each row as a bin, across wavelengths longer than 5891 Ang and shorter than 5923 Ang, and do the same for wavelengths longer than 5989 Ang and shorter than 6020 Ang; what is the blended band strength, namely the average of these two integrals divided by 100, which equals 3.1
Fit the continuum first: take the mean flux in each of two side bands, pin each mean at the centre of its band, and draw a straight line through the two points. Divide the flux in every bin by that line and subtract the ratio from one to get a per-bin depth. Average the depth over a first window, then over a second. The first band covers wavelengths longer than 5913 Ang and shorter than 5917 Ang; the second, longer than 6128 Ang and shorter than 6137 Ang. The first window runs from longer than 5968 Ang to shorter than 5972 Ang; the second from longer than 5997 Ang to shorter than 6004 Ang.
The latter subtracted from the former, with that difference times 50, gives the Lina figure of -2.3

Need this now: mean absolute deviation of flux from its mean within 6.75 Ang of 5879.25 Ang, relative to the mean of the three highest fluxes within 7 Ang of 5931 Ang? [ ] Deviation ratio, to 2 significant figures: 0.067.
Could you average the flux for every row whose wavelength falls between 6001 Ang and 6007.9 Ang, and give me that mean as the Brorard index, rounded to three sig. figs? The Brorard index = 11.2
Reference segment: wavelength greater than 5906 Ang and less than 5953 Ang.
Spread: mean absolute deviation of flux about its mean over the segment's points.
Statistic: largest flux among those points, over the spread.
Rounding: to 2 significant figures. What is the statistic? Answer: 12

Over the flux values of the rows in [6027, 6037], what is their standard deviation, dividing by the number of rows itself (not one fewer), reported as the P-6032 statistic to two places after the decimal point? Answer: 0.74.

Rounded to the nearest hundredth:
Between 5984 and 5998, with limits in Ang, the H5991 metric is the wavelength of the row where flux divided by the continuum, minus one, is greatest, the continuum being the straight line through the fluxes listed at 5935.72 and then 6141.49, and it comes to 5985.13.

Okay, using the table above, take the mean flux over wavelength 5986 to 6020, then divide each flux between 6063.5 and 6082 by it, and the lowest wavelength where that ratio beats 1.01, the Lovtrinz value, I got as 6064.20 Ang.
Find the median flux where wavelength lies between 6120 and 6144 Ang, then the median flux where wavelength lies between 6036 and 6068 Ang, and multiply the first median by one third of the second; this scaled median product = 64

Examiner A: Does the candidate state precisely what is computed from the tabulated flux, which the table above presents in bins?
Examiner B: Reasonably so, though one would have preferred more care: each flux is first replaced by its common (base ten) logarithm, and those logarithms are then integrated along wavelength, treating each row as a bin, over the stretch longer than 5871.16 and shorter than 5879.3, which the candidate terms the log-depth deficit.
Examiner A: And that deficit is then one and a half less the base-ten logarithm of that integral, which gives 0.59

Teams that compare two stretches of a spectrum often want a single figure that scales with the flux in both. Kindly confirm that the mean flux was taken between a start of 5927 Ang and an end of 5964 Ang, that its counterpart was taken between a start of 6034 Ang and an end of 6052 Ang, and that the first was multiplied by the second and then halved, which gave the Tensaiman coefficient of 69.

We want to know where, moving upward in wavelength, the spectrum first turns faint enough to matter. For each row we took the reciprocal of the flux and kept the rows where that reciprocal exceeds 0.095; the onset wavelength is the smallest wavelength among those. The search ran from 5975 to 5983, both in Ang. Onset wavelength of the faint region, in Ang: 5975.49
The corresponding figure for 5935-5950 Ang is 5935.72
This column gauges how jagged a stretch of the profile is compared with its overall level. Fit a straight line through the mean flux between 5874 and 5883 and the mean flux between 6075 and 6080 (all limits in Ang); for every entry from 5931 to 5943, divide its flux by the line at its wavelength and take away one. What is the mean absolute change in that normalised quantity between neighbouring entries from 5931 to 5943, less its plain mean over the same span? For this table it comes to 0.092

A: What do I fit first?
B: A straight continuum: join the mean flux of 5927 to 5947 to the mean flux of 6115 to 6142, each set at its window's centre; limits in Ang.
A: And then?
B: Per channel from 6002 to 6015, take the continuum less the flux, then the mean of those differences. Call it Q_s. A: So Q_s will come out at 0.26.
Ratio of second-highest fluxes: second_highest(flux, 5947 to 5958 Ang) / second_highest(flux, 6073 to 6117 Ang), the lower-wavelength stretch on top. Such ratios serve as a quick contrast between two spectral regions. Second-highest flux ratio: 0.727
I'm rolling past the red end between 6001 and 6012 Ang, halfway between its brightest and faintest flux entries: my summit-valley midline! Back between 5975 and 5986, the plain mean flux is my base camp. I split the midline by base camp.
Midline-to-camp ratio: 1.03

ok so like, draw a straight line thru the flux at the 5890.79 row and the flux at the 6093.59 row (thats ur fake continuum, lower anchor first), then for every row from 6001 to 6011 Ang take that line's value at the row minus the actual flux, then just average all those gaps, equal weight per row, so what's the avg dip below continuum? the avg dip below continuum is -1.4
